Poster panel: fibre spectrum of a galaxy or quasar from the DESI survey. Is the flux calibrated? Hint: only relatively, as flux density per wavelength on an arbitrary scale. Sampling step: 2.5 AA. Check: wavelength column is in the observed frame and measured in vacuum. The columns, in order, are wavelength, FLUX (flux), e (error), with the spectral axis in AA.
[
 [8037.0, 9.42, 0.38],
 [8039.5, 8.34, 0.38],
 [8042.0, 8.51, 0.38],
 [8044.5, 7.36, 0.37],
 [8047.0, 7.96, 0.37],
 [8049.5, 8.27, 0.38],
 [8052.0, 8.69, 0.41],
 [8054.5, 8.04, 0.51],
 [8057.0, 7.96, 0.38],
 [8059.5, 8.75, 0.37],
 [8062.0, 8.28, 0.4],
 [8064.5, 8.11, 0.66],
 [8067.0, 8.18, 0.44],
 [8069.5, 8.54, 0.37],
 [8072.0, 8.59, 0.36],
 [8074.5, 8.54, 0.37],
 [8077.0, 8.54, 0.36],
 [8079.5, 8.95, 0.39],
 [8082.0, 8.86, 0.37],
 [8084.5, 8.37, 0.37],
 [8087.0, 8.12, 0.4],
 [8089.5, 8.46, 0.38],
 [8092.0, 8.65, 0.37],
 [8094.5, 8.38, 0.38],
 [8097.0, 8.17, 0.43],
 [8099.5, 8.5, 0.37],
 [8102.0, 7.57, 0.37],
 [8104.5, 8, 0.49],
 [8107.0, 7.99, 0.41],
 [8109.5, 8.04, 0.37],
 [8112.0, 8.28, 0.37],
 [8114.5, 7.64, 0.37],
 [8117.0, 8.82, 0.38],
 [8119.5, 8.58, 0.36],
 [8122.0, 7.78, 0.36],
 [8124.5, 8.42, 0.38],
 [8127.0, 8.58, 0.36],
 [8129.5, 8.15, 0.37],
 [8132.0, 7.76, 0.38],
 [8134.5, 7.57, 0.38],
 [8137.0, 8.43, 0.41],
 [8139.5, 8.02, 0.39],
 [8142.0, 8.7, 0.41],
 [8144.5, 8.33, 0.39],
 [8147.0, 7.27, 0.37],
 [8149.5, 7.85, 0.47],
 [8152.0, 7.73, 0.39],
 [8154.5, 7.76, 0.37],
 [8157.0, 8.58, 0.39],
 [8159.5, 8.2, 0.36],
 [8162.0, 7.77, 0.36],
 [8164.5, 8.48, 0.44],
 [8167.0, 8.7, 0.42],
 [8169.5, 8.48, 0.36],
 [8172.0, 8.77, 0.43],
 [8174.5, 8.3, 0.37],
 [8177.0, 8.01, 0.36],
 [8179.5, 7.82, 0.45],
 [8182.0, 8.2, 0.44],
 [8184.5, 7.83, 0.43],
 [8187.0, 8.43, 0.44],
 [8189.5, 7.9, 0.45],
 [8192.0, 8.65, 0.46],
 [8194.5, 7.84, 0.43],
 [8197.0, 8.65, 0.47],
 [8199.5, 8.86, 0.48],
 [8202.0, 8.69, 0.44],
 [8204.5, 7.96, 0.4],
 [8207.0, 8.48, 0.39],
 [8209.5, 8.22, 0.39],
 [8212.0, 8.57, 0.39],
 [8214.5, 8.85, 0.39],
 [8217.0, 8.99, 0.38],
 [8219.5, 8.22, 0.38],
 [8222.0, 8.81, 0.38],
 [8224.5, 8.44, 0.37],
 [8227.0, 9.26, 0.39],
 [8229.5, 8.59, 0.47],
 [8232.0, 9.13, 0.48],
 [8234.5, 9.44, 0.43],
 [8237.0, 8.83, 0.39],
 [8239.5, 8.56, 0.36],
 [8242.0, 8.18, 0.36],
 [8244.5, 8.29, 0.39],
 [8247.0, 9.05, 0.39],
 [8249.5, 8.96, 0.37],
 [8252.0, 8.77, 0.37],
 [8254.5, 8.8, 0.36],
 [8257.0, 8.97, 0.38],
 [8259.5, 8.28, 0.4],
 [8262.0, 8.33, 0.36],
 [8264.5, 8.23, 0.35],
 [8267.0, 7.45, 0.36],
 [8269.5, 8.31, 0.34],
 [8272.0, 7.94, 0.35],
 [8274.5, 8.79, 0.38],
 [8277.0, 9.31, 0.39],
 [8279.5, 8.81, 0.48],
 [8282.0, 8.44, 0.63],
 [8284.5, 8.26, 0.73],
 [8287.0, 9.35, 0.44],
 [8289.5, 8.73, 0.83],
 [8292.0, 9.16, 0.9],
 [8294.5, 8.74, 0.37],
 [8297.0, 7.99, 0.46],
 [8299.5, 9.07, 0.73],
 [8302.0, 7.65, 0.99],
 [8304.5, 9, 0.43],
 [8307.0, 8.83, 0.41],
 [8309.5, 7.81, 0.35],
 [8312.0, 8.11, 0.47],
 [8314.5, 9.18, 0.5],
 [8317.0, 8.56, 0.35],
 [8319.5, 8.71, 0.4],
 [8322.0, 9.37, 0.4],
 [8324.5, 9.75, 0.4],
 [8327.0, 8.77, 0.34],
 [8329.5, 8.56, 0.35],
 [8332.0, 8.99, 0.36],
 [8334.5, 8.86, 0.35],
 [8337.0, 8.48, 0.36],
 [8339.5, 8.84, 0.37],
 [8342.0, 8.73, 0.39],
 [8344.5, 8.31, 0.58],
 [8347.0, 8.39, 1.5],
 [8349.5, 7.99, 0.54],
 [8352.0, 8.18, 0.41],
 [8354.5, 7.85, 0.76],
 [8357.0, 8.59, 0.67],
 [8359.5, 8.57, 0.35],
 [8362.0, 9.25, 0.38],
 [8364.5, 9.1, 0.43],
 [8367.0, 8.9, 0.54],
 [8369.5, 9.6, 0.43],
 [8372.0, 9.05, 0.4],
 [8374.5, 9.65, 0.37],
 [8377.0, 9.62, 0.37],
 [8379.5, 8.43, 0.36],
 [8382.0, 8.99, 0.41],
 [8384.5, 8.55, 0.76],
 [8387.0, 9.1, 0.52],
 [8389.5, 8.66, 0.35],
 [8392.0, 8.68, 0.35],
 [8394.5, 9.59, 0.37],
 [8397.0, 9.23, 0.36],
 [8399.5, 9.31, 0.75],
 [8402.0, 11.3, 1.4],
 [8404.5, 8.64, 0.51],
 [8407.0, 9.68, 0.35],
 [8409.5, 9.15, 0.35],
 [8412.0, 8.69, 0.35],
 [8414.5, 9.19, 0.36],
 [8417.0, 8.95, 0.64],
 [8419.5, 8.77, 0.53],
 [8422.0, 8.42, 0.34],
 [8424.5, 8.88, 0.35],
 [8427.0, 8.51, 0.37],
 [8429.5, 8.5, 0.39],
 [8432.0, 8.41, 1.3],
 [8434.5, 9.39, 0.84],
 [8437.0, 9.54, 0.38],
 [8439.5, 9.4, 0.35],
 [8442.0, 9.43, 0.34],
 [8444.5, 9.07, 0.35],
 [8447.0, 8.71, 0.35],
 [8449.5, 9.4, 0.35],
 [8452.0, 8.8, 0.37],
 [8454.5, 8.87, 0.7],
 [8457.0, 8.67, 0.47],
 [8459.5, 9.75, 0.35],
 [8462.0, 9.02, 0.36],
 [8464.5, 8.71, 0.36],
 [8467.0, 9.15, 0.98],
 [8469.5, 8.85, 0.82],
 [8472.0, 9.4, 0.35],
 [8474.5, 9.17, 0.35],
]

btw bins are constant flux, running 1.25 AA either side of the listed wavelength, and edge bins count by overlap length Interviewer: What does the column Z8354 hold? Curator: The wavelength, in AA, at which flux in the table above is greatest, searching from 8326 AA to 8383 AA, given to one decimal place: 8374.5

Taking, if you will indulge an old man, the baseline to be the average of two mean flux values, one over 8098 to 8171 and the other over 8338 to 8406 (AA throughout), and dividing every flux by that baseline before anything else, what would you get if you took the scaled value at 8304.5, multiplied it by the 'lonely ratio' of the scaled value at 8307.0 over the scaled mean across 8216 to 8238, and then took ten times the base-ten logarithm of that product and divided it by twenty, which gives 0.011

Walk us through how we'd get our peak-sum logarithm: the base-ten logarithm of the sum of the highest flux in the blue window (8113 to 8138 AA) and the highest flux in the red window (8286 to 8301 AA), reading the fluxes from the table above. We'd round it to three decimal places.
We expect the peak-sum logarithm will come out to 1.259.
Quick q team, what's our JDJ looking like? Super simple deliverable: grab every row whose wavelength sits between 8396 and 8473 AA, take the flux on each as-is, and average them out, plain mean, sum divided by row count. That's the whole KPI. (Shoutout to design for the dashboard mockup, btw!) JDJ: 9.1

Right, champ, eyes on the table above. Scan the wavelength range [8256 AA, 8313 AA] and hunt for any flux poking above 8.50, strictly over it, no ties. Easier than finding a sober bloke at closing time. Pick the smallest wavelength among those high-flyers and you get 8257.0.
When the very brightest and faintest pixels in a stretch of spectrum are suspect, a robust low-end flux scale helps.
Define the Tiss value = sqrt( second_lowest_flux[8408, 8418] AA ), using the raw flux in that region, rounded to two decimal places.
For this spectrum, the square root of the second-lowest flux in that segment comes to 2.99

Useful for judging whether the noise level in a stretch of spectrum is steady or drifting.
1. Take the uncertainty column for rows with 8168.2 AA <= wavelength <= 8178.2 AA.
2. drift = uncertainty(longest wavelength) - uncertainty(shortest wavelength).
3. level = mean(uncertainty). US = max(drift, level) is 0.380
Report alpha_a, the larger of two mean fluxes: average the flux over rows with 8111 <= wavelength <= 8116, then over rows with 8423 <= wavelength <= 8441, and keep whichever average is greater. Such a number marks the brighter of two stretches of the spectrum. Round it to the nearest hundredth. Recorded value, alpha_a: 8.95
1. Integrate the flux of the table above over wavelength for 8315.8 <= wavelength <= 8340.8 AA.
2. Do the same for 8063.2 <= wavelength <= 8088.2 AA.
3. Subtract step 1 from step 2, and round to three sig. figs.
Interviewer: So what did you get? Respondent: -10.2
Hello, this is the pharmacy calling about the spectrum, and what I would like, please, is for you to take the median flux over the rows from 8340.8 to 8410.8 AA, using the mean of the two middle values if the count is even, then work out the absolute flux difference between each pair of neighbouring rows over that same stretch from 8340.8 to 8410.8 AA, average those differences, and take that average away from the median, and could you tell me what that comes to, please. 8.4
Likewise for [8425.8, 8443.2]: 9.2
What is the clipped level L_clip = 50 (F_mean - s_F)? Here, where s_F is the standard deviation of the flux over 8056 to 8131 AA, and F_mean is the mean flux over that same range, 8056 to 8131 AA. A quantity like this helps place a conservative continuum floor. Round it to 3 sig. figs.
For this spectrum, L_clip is 399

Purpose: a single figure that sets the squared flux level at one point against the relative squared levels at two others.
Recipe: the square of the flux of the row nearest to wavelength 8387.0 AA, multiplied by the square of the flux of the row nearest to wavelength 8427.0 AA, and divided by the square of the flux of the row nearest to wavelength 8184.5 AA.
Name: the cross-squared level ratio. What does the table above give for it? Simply 98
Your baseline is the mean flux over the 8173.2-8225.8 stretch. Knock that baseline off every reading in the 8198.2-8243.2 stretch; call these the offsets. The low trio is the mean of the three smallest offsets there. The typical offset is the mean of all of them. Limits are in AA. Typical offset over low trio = -1.2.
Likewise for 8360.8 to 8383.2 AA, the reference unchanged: 2.0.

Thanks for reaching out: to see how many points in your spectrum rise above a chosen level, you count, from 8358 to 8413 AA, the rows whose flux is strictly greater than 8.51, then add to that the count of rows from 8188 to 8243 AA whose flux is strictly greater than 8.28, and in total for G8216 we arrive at 37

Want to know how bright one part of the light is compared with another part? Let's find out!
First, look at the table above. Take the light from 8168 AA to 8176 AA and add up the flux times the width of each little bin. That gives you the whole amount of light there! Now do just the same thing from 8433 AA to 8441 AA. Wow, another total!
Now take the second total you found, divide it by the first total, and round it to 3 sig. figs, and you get 1.11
